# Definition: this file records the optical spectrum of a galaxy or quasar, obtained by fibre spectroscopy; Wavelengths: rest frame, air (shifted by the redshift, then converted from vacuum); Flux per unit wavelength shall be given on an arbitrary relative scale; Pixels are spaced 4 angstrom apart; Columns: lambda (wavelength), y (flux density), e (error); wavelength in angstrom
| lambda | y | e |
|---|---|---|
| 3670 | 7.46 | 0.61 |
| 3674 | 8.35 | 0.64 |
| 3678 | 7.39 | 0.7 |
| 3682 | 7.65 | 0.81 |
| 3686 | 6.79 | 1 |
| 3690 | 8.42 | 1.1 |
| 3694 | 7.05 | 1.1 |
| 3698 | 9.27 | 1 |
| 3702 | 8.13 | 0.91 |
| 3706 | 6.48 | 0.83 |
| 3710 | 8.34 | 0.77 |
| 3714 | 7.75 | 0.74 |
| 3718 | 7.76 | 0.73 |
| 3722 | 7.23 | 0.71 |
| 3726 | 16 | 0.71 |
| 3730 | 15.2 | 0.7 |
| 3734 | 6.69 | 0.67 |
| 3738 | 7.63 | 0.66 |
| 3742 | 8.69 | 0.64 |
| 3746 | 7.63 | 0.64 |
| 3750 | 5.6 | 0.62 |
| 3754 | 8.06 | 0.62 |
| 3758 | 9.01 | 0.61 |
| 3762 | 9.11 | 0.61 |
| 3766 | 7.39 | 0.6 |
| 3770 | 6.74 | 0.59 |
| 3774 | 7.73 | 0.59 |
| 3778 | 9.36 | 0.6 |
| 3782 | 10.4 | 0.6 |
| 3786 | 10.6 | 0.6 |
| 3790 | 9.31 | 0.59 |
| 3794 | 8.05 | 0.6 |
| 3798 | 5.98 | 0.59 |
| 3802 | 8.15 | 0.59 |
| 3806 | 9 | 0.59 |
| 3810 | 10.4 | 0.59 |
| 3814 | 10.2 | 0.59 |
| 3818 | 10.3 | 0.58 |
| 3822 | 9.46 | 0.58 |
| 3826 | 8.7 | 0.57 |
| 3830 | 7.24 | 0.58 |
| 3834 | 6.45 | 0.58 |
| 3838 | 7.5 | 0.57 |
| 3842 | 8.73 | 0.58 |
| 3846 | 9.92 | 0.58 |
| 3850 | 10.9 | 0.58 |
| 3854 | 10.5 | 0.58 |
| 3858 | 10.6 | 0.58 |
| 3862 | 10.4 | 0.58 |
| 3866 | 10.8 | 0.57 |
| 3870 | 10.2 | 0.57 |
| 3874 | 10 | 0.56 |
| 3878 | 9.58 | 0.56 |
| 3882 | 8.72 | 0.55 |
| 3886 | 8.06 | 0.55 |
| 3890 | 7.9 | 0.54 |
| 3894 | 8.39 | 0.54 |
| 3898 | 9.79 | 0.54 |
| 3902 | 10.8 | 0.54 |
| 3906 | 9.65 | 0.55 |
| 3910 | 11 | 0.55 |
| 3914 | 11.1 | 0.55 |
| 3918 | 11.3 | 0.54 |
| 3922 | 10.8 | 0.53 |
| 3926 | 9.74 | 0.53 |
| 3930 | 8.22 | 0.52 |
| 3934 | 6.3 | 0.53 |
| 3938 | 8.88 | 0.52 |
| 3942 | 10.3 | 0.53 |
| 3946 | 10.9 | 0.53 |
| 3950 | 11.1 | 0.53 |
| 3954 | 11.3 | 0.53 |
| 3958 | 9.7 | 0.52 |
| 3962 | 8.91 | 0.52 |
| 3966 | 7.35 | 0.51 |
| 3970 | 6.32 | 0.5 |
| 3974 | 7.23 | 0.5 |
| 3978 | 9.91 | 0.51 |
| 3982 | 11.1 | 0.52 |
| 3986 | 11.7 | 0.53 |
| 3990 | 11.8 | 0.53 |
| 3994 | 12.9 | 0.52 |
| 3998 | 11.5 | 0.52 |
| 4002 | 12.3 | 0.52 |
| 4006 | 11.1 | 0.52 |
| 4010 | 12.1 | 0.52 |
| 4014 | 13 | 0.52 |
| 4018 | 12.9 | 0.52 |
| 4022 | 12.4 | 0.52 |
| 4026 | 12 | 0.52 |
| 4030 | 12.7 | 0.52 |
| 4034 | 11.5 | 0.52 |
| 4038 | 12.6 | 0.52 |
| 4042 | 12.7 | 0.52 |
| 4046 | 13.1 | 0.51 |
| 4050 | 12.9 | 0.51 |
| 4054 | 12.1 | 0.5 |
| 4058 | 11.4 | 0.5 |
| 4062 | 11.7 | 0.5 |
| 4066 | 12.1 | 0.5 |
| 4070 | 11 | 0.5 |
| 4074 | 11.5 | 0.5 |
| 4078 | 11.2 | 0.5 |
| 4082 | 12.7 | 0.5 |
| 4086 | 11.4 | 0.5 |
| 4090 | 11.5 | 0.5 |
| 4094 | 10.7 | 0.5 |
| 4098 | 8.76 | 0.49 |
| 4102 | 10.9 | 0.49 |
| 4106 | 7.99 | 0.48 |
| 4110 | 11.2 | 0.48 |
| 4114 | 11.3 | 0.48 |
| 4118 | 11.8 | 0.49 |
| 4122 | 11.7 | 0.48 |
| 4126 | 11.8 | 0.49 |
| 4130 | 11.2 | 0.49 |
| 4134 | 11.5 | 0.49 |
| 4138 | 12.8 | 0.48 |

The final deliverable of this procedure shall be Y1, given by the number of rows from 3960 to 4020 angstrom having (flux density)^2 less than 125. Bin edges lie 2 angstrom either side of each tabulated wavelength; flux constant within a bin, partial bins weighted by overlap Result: 7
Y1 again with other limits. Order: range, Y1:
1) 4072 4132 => 4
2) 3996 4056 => 1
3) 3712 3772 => 13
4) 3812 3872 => 15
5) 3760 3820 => 15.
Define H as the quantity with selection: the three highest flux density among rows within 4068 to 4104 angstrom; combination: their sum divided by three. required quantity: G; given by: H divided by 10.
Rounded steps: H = 11.9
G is 1.19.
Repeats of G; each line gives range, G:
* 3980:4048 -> 1.30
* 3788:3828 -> 1.03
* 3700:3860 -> 1.40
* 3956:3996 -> 1.21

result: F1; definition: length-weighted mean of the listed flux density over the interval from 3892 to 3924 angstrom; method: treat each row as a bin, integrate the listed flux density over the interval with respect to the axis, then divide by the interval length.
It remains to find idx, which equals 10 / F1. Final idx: 0.97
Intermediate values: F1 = 10.4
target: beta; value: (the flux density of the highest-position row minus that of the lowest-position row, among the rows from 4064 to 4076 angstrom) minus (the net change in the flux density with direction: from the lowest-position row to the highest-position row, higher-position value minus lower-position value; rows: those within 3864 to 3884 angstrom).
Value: 1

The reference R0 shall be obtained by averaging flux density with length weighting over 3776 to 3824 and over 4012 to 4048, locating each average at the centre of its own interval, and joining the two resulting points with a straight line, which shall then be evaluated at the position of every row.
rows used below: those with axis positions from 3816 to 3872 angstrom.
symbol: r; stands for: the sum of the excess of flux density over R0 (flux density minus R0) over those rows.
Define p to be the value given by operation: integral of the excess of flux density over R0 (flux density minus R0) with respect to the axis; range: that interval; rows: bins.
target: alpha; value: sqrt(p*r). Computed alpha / 14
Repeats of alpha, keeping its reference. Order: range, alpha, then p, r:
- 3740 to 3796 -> 11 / -23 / -6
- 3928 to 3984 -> 67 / -133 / -33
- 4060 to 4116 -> 66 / -133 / -33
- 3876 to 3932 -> 31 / -62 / -15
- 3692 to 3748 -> 20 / 40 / 10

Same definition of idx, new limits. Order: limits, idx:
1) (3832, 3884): 1.05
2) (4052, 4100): 0.88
